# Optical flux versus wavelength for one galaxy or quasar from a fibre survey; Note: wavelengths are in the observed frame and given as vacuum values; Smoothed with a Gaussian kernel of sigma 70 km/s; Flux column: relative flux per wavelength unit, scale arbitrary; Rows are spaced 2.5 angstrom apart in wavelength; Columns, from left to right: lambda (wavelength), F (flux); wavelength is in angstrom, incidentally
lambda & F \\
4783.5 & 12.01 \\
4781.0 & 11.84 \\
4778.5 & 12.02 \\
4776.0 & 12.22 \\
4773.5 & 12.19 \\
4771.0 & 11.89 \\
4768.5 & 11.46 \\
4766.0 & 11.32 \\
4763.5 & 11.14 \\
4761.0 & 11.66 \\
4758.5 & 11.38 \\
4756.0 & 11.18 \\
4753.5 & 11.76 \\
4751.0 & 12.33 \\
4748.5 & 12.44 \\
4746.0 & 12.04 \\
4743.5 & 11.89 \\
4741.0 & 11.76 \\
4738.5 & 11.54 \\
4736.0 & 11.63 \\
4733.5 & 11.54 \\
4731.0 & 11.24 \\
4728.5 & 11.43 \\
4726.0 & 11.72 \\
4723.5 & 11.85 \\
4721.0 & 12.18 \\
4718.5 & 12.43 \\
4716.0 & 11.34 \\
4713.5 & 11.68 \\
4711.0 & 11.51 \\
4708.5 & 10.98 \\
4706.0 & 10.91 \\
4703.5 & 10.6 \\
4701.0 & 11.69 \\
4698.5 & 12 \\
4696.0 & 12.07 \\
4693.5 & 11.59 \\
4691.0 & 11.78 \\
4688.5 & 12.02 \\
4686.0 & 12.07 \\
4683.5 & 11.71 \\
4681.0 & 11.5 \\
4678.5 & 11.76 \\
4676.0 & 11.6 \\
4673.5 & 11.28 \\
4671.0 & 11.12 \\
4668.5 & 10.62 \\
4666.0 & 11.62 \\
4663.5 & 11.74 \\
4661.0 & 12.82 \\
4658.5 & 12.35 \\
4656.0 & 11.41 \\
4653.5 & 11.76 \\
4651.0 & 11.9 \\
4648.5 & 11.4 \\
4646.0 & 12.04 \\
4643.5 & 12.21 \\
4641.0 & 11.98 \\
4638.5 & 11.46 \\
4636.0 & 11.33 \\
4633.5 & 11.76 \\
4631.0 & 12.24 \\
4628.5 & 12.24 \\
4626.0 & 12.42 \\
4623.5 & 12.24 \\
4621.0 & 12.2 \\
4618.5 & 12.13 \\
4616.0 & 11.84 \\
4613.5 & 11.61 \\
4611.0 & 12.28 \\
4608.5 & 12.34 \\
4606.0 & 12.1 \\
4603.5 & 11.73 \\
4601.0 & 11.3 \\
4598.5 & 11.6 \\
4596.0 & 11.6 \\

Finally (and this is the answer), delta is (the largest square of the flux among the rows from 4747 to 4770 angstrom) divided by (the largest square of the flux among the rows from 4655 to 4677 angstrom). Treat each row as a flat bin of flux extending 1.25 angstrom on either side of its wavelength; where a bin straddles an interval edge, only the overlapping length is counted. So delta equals 0.94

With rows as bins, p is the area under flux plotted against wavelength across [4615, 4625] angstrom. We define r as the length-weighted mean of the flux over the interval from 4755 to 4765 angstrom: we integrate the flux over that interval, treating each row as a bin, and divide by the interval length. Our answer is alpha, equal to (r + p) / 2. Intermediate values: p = 121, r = 11.3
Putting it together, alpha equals 66.3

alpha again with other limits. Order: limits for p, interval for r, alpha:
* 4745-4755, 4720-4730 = 66.5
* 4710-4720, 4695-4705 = 64.6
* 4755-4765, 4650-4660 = 62.7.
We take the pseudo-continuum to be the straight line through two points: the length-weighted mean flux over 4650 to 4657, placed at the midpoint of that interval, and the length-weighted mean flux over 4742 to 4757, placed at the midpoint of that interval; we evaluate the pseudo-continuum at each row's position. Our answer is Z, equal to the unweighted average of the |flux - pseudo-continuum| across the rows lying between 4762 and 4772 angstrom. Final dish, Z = 0.54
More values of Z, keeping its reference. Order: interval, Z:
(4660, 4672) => 0.59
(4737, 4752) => 0.26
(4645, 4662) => 0.42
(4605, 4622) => 0.49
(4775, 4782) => 0.13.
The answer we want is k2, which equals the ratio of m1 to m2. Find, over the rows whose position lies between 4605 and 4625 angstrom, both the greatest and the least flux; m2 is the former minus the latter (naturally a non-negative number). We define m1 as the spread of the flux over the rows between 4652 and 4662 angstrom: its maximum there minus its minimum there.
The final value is 1.9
